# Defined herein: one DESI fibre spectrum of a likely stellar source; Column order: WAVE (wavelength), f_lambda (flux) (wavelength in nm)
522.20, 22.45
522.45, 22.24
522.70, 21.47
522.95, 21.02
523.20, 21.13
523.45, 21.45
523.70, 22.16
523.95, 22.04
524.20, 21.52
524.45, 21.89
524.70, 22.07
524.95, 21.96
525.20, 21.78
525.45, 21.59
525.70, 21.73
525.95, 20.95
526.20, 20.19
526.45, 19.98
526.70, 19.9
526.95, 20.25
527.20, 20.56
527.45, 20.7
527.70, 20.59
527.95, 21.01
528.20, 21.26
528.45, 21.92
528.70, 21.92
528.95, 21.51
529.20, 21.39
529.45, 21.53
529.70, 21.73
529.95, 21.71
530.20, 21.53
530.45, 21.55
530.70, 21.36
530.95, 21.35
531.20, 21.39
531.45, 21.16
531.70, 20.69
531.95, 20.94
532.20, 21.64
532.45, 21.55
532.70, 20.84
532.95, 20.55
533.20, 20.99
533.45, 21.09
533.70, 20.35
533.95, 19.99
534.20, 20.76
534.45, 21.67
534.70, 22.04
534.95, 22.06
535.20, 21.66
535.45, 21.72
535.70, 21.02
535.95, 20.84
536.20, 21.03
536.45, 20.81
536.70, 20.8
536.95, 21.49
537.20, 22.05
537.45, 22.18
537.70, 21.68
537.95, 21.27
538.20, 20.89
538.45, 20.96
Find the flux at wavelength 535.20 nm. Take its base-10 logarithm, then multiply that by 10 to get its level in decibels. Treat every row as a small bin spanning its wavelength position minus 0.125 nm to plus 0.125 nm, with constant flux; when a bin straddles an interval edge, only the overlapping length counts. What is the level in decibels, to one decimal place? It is 13.4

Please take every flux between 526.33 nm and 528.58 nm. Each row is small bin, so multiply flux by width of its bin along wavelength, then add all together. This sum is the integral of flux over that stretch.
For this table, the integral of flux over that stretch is 47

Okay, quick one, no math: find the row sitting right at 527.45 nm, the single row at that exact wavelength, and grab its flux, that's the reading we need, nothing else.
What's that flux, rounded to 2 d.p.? 20.70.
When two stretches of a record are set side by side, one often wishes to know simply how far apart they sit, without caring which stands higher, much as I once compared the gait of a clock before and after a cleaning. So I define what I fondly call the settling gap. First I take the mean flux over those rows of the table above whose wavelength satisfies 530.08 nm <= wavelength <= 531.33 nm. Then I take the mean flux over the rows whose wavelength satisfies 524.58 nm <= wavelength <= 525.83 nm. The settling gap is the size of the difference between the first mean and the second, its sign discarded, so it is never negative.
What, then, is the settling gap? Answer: 0.39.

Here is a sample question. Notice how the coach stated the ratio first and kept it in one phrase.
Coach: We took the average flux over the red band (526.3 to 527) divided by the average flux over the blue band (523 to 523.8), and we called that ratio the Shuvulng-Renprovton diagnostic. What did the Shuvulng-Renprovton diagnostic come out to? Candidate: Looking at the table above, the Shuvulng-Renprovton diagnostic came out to 0.93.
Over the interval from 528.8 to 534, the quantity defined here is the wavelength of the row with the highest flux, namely 529.70 nm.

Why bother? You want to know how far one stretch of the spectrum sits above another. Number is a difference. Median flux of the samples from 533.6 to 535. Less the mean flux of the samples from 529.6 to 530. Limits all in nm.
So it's -0.5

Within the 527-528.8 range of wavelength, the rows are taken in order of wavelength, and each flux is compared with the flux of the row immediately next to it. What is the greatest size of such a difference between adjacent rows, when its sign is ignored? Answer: 0.66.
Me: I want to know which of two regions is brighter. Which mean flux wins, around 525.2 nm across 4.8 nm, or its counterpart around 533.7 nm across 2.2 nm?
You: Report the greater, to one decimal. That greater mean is 21.2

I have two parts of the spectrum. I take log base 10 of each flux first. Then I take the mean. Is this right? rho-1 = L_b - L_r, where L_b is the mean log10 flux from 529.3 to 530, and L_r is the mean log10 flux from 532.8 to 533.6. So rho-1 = 0.016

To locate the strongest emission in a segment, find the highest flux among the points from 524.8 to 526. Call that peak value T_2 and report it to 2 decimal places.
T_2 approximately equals 21.96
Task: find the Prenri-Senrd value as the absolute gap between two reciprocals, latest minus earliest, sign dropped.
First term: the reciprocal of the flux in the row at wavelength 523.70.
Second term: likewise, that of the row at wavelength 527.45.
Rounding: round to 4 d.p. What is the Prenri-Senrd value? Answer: 0.0032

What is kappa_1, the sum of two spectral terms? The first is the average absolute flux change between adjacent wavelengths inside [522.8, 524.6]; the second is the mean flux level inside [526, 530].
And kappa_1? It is 21.4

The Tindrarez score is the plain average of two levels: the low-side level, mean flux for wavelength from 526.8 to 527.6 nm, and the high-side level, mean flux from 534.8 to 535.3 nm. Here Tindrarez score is 21.2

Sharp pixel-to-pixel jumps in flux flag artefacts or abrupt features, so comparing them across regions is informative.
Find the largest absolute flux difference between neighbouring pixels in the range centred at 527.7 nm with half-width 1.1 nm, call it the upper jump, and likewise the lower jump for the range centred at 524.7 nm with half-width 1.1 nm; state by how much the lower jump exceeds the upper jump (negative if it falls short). -0.14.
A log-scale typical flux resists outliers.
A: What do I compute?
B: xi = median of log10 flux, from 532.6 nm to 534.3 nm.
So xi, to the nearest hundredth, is 1.32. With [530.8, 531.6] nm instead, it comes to 1.33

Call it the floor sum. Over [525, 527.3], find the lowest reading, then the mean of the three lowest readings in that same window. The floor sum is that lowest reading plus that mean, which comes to 39.9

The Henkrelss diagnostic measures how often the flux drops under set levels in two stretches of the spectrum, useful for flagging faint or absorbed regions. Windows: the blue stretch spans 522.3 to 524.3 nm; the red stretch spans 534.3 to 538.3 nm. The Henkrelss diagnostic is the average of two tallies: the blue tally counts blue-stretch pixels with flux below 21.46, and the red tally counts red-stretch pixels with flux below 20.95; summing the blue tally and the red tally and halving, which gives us 3.5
